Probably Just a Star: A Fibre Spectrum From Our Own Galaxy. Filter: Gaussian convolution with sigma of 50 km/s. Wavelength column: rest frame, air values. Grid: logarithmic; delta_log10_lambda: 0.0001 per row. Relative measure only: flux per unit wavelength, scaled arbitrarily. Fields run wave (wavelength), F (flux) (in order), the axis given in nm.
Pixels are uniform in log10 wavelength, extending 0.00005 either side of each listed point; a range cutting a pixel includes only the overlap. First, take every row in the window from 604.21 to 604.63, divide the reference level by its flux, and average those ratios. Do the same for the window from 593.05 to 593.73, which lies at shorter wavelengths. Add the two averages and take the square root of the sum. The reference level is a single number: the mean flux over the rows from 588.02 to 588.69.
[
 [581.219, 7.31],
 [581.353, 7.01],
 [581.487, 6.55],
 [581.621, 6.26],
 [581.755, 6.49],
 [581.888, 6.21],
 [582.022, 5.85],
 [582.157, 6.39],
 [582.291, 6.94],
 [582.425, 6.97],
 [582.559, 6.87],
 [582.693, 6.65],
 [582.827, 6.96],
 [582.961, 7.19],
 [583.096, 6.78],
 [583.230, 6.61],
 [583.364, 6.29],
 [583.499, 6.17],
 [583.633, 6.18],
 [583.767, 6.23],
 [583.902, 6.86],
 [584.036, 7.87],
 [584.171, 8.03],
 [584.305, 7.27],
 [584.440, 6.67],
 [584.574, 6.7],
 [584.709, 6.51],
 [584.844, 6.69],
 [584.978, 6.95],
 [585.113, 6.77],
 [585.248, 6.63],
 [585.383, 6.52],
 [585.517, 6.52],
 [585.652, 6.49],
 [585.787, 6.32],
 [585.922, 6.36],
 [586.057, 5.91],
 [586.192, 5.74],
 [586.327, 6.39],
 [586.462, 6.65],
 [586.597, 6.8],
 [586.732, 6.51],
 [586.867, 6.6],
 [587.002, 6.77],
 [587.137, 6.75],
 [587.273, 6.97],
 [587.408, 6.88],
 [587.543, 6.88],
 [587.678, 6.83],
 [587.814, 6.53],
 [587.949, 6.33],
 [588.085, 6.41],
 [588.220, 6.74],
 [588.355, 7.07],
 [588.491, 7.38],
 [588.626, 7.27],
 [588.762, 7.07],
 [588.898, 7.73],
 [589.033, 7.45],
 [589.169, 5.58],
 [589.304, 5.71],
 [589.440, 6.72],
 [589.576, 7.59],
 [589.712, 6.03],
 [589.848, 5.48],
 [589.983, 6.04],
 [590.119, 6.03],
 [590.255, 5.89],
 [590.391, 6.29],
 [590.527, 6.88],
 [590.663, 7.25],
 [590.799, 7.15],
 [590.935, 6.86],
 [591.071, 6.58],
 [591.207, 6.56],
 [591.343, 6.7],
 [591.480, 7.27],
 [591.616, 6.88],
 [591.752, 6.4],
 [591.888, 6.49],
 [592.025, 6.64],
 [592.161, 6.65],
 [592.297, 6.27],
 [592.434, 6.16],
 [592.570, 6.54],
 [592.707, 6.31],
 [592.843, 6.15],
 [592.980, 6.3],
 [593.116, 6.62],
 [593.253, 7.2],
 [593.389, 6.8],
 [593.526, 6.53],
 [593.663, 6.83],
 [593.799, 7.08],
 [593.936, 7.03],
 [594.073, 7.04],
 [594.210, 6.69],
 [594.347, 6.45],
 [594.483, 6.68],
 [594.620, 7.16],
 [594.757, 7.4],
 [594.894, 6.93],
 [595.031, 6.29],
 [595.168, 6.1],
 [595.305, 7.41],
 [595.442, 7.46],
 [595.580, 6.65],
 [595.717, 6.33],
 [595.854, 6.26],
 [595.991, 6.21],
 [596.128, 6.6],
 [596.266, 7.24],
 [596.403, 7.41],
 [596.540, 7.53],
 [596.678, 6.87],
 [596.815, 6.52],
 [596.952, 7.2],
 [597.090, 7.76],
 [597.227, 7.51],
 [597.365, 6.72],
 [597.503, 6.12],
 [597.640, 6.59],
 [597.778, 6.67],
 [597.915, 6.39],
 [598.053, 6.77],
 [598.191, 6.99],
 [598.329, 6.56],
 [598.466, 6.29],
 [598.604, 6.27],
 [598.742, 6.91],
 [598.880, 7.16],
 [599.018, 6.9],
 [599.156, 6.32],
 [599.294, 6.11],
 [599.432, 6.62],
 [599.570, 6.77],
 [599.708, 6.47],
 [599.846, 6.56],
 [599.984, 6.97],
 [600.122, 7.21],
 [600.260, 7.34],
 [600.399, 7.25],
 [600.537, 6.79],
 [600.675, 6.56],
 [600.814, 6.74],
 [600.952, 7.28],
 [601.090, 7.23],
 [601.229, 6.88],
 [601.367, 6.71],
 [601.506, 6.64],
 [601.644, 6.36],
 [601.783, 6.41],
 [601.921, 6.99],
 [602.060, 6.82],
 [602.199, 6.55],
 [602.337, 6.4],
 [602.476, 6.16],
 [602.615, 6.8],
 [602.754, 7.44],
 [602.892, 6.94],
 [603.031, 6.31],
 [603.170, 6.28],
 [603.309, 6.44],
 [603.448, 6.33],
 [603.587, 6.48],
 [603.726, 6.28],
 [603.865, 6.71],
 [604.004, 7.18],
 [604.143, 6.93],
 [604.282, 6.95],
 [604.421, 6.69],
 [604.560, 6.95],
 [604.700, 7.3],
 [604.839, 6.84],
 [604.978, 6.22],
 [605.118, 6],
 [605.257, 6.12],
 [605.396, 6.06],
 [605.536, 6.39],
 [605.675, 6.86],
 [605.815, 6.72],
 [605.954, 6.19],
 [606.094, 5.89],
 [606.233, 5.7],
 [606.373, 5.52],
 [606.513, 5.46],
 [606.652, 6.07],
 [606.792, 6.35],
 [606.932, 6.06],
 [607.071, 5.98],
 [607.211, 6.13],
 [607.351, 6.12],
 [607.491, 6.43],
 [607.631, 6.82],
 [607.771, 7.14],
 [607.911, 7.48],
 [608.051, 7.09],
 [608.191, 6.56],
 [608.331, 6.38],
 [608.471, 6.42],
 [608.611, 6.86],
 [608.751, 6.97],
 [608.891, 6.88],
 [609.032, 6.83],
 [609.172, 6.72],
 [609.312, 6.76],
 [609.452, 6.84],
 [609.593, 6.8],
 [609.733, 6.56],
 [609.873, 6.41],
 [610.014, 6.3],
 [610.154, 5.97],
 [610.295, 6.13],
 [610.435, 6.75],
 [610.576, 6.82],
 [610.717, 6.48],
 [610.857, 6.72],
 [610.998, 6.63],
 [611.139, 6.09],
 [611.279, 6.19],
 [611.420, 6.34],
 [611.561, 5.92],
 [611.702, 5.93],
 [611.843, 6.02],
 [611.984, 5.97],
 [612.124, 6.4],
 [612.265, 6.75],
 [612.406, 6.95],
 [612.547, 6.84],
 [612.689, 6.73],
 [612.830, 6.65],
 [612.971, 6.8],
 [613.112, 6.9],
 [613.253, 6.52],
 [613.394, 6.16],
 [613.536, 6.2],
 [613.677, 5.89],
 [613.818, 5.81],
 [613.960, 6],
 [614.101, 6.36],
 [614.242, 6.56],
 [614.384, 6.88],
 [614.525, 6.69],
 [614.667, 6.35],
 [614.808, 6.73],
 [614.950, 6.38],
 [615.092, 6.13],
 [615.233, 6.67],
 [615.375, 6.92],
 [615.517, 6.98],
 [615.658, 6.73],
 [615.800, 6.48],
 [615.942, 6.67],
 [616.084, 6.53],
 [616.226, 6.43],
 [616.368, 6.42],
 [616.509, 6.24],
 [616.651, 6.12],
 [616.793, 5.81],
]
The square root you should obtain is 1.430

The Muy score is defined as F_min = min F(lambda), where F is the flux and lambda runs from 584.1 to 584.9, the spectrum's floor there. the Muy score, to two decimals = 6.51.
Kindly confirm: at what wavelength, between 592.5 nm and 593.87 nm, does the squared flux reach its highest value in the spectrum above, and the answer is 593.253 nm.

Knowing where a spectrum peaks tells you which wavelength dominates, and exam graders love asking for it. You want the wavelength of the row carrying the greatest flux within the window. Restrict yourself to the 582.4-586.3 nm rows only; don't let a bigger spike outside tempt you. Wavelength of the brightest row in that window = 584.171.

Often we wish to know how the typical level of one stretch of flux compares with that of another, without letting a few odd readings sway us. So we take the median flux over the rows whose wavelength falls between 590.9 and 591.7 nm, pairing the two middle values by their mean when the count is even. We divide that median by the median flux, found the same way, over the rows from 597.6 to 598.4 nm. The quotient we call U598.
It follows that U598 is 1.02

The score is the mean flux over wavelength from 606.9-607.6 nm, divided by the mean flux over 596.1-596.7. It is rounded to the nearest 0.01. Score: 0.86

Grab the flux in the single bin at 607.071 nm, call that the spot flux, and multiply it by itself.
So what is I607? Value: 35.8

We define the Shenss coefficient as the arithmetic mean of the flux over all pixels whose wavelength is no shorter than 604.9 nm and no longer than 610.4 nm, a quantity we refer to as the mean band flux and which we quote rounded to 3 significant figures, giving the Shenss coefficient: 6.42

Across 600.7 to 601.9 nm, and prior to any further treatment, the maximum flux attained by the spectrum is 7.28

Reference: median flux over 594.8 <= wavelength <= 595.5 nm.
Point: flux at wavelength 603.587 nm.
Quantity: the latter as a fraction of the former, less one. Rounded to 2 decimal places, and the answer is -0.06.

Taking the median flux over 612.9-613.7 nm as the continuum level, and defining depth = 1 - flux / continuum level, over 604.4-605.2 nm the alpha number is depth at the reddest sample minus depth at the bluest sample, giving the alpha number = 0.11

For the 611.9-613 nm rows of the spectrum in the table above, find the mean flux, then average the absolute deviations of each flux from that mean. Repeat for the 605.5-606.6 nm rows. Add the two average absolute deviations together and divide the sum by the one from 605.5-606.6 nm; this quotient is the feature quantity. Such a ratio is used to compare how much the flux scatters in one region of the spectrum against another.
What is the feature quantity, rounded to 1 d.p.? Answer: 1.5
